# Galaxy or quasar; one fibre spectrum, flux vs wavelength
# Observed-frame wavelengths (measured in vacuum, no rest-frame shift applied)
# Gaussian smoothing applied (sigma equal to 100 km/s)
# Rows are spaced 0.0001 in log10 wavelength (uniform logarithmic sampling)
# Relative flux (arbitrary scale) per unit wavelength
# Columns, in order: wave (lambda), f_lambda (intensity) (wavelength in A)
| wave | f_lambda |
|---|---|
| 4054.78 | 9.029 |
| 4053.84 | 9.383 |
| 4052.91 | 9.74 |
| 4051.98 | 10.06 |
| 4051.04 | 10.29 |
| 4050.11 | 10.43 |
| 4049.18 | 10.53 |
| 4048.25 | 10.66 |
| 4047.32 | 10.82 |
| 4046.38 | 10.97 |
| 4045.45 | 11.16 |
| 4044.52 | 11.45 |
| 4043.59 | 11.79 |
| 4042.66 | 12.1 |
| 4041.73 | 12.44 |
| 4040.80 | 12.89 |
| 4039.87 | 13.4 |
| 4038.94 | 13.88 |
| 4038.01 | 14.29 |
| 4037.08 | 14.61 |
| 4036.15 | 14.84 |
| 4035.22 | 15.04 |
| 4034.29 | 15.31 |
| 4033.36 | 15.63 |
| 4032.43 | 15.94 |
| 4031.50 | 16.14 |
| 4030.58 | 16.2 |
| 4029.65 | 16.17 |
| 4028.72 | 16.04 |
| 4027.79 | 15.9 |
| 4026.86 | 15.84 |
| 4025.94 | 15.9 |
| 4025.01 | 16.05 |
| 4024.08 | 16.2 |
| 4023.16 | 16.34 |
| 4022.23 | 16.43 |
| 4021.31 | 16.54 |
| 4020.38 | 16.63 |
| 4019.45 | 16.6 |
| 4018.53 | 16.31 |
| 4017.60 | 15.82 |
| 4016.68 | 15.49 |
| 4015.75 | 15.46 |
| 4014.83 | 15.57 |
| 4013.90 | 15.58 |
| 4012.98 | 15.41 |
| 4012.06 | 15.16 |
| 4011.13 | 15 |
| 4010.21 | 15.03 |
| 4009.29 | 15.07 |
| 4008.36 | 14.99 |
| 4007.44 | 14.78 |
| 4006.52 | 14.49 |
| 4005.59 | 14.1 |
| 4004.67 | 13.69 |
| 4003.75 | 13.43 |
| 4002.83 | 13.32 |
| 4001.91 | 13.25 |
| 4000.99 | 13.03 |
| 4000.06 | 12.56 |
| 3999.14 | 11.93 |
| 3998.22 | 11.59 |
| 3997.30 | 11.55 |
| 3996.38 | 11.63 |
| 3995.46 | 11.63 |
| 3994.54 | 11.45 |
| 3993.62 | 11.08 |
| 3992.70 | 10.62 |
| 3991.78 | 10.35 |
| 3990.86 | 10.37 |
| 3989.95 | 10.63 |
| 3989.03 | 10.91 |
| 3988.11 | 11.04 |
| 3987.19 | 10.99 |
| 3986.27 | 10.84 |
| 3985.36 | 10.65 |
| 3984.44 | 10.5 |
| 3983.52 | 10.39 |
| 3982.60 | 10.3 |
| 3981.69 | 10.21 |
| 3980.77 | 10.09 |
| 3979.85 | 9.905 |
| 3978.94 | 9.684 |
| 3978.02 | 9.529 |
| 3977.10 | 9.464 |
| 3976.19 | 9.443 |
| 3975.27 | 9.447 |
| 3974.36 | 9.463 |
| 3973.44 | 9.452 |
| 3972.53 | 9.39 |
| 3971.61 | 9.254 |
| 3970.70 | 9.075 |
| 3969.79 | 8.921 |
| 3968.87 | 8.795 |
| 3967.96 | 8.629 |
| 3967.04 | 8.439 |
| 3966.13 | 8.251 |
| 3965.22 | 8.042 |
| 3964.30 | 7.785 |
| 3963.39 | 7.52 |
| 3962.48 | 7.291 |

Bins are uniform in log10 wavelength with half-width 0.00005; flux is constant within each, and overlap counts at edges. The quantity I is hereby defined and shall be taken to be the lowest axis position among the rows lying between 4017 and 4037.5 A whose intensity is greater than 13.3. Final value 4017.60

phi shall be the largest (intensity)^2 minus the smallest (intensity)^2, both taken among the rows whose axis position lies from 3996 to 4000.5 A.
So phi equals 24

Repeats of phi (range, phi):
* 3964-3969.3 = 17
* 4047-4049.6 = 6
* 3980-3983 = 4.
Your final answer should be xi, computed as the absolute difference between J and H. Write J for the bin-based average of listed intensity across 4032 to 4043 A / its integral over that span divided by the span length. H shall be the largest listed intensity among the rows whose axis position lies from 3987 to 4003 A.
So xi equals 0.9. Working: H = 13.32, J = 14.2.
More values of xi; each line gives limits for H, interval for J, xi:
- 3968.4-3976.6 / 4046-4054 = 0.9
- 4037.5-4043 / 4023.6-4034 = 1.7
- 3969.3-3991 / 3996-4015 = 2.8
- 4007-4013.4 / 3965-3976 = 6.4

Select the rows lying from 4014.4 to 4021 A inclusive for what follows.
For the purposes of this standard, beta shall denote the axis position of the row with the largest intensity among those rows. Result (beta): 4020.38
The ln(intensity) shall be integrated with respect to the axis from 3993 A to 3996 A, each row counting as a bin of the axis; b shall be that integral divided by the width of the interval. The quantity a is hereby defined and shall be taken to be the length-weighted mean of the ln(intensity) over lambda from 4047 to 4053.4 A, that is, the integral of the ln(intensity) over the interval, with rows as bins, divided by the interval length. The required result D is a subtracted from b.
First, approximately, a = 2.34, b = 2.43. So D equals 0.09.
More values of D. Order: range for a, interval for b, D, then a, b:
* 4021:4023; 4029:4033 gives -0.02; 2.80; 2.78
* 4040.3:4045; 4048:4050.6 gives -0.14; 2.50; 2.36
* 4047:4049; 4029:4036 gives 0.38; 2.38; 2.76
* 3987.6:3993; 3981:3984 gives -0.04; 2.37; 2.33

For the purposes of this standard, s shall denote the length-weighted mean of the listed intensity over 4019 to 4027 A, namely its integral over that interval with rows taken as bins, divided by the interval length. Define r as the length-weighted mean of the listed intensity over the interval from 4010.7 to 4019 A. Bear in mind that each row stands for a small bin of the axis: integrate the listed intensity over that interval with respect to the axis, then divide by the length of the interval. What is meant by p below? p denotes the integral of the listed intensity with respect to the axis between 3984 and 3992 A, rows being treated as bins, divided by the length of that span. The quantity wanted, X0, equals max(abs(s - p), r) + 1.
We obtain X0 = 16.5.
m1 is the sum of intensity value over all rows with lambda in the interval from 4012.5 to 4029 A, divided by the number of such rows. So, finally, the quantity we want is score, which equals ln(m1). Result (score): 2.77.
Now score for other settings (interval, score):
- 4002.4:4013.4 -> 2.68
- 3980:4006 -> 2.44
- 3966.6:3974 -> 2.20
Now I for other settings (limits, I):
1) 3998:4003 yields 4002.83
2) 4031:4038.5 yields 4031.50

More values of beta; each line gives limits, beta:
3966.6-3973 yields 3972.53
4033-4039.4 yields 4033.36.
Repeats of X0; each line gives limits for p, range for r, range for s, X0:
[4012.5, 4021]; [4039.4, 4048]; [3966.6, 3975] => 12.9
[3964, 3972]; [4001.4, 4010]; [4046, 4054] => 15.2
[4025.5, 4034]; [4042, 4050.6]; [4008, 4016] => 12.1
